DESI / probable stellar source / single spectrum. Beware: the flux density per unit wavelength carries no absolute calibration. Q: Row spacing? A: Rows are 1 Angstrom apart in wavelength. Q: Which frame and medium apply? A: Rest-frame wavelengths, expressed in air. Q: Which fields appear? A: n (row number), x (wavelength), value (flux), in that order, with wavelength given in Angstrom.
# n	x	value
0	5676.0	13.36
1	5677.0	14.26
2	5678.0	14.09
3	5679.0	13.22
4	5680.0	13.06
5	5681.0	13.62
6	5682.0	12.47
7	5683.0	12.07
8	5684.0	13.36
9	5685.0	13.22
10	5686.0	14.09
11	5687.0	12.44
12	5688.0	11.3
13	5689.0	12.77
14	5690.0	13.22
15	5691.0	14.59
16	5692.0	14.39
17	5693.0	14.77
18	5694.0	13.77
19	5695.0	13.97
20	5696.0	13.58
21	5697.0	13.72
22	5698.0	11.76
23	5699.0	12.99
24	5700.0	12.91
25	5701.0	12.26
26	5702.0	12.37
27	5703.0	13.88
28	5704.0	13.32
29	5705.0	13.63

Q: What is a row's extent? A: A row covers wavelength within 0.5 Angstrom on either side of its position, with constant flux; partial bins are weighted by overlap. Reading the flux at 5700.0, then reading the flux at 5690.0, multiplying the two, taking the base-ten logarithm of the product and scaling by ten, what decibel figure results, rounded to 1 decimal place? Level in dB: 22.3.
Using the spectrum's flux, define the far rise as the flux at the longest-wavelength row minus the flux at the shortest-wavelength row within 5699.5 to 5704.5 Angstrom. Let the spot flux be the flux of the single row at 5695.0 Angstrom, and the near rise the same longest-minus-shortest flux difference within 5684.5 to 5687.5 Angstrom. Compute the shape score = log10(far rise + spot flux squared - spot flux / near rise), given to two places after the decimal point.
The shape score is 2.33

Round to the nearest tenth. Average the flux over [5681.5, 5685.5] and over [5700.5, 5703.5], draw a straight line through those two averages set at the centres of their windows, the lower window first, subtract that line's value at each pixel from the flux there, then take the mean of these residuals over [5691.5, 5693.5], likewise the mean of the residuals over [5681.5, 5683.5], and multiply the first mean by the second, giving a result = -0.9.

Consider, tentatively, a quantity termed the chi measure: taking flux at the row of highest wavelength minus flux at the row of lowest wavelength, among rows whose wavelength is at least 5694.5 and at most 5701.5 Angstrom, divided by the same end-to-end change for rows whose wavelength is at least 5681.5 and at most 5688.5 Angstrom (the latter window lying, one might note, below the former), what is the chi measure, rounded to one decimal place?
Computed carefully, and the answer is 1.5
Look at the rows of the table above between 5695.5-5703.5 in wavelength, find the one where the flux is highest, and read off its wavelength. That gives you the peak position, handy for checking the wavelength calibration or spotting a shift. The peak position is 5703.0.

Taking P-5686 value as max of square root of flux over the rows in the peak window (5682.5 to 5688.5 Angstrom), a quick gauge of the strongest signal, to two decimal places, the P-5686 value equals 3.75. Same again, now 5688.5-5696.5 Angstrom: 3.84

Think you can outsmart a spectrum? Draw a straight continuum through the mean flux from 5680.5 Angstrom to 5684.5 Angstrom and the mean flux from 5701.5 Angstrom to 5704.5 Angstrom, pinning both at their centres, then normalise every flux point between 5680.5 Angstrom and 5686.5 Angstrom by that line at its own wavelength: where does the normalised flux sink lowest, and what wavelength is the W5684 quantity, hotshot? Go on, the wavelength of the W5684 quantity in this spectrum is 5683.0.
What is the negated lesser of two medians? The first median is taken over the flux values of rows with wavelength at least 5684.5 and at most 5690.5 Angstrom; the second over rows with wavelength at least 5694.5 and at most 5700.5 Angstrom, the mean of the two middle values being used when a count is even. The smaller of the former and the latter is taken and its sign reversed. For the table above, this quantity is -13.0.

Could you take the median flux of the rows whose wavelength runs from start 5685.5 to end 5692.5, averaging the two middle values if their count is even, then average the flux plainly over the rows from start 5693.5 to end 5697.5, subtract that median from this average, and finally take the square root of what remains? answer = 0.7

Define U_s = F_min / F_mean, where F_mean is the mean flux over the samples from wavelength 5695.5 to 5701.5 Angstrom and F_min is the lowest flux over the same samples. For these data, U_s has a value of 0.91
